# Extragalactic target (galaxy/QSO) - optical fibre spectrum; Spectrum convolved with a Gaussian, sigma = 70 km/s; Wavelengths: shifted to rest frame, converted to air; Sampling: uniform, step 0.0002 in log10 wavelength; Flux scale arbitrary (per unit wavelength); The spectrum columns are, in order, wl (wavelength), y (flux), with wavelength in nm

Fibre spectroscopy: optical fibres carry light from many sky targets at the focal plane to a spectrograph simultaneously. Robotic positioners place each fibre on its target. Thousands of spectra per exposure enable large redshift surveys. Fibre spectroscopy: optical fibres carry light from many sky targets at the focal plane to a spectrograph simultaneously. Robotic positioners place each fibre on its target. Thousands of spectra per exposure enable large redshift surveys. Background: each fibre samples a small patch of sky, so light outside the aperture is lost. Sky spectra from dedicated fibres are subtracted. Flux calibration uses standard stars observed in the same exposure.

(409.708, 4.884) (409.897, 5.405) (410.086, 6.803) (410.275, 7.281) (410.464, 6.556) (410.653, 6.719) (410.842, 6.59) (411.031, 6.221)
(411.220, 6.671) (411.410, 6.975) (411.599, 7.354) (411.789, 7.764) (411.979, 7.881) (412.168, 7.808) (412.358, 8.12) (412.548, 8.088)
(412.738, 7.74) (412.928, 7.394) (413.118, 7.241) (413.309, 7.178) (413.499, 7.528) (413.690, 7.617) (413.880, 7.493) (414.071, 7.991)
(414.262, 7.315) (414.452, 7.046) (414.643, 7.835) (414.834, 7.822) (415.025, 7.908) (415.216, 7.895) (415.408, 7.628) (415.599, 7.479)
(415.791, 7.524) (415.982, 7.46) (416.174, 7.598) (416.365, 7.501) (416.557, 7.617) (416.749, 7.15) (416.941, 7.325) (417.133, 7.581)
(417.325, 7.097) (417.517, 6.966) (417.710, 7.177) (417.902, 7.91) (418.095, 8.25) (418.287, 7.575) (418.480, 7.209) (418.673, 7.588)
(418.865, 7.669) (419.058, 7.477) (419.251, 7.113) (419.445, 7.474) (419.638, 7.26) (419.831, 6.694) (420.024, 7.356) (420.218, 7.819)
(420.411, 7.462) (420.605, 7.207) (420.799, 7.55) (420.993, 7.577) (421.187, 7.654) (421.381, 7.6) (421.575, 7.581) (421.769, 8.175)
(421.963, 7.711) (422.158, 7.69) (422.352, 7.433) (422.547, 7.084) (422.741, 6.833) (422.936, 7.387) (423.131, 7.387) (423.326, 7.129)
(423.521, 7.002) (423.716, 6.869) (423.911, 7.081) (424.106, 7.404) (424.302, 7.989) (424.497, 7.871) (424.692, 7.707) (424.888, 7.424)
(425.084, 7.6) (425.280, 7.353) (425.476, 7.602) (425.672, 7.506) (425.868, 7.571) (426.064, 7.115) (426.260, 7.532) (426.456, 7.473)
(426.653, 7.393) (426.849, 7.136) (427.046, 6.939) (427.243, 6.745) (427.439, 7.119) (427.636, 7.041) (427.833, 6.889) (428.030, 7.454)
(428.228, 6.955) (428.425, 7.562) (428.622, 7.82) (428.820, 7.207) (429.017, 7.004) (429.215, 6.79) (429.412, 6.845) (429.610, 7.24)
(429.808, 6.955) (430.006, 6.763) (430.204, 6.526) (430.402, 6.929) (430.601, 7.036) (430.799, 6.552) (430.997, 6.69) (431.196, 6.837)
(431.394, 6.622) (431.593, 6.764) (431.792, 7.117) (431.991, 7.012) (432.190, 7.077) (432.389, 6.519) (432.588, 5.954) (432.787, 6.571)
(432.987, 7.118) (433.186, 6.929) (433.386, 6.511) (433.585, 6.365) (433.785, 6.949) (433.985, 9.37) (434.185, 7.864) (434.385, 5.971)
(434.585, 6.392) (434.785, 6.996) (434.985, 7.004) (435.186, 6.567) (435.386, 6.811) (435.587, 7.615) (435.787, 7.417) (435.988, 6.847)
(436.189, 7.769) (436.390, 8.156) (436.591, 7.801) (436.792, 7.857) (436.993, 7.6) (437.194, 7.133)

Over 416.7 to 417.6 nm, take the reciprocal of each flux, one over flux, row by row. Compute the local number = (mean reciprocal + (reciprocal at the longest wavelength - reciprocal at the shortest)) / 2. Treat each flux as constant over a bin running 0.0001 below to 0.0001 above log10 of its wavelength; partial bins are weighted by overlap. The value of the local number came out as 0.071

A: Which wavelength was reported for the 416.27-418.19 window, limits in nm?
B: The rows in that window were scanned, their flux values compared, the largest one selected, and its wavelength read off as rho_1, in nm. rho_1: 418.095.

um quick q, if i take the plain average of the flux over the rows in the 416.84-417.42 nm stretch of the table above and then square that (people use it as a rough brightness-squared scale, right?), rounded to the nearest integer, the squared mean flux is 54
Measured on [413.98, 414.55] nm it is 56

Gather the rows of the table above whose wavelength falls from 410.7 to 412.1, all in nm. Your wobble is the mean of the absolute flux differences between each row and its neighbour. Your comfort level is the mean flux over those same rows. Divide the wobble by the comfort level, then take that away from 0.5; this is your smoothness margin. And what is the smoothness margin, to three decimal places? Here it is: 0.452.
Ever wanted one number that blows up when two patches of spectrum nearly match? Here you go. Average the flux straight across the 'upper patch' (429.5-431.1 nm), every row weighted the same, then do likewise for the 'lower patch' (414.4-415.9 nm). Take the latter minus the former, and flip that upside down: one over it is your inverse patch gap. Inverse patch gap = 1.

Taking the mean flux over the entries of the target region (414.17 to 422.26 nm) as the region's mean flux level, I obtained 7.5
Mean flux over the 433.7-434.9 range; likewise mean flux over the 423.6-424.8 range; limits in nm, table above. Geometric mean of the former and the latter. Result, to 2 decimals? 7.37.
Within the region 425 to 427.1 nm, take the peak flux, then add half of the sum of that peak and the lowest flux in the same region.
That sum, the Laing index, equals 14.87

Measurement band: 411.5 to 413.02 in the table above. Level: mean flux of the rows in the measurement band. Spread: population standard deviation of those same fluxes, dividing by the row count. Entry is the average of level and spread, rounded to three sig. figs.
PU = 4.02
